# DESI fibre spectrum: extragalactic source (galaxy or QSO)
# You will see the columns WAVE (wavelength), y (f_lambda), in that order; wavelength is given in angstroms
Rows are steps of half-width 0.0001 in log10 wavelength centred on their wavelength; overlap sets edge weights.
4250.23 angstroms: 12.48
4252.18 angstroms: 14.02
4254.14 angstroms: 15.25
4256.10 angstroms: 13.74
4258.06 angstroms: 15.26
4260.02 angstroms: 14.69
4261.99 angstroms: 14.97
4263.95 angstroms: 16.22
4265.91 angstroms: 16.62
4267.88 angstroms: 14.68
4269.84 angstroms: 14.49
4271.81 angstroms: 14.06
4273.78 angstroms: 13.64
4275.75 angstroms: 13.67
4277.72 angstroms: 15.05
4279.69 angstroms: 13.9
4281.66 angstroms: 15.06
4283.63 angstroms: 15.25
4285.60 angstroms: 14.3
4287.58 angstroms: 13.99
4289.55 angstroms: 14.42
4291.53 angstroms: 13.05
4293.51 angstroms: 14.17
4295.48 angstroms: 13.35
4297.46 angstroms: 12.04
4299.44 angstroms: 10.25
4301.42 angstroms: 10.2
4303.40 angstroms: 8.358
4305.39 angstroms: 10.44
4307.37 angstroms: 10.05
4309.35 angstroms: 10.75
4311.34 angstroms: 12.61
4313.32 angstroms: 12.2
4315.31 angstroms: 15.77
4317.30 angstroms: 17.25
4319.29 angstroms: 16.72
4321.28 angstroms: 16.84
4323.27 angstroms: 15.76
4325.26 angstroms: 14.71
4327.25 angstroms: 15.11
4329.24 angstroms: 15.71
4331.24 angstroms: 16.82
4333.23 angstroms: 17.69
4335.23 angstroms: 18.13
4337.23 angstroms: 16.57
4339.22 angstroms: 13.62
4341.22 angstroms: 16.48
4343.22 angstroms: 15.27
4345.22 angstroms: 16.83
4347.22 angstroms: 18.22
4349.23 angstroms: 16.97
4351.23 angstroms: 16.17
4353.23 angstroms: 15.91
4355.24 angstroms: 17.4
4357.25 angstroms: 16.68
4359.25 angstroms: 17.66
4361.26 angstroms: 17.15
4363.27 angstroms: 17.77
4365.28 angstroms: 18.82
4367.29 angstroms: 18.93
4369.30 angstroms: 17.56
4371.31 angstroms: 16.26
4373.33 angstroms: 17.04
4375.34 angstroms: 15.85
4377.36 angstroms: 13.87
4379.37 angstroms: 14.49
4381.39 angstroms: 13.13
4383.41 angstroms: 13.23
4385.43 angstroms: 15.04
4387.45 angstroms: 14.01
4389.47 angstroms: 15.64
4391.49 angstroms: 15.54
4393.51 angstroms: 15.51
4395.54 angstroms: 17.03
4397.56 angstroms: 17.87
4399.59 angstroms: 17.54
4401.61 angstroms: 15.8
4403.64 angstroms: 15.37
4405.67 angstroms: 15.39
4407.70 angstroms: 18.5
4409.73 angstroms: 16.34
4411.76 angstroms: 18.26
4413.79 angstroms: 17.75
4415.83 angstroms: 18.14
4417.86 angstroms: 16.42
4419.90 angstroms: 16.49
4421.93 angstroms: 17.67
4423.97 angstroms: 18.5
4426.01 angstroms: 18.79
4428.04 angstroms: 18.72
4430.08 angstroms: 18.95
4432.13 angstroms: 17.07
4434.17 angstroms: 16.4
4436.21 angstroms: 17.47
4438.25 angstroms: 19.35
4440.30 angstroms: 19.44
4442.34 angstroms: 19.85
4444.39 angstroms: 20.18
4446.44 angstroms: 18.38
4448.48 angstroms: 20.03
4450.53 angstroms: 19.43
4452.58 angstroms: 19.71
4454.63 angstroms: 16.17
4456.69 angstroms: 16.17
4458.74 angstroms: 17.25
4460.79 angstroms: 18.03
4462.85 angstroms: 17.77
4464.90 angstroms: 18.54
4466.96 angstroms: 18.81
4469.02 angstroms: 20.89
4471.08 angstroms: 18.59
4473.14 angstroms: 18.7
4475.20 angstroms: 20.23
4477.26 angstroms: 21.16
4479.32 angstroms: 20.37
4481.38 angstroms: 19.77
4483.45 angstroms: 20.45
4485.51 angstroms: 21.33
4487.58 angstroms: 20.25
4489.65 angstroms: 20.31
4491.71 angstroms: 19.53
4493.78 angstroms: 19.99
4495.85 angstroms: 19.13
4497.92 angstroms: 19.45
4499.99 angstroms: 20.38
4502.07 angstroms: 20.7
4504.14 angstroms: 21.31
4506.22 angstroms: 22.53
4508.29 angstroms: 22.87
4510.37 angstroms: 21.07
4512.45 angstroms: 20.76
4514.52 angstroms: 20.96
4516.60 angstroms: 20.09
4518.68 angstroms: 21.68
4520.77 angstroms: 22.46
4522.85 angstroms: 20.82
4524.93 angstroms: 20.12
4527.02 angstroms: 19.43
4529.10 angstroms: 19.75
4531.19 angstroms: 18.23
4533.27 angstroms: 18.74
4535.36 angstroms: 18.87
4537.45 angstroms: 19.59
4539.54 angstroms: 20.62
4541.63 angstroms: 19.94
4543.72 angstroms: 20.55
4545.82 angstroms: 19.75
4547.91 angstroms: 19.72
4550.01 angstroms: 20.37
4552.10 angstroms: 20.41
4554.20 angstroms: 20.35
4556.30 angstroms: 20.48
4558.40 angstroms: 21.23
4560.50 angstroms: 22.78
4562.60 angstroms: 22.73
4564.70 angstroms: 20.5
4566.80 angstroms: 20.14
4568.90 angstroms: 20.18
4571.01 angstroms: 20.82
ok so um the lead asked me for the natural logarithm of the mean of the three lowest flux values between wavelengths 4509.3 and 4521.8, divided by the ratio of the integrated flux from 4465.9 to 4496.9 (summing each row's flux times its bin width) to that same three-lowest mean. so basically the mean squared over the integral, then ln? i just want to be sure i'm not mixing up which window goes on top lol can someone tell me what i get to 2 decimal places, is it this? -0.38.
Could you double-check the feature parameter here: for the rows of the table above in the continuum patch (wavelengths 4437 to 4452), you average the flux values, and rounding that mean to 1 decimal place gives 19.5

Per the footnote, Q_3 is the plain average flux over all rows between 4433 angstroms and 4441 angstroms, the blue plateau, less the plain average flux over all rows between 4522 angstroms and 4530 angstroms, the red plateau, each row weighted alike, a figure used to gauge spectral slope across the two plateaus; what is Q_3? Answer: -1.9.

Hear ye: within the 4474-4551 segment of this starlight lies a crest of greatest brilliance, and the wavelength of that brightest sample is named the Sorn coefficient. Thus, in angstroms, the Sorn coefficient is 4508.29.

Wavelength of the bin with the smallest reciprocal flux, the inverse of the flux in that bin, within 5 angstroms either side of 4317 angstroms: 4317.30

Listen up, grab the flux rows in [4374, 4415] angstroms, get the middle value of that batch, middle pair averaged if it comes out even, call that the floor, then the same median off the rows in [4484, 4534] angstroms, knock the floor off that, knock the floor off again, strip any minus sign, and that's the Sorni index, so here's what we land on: 11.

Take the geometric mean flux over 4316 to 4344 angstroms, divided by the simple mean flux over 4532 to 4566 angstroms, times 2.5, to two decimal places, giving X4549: 1.98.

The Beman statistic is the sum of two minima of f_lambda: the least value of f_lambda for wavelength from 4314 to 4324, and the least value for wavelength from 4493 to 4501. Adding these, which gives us 35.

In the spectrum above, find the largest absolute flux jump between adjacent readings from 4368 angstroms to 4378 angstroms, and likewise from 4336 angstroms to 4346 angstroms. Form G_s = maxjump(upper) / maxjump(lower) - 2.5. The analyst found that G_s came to -1.8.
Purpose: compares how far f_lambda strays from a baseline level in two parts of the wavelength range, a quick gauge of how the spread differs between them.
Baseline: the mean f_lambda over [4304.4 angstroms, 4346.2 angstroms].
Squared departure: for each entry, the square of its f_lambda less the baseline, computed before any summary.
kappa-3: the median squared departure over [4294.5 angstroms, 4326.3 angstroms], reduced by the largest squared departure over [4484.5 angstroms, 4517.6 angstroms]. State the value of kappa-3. -55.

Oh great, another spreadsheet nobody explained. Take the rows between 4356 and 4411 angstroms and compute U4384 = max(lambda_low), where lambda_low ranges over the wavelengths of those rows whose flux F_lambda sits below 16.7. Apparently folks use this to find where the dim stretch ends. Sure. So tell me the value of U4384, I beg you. 4409.73 angstroms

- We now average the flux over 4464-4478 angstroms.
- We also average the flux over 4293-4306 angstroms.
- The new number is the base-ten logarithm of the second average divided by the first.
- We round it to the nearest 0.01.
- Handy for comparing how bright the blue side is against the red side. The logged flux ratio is -0.24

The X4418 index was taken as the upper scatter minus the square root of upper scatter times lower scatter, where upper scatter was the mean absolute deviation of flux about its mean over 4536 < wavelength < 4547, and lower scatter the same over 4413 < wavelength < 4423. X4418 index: -0.12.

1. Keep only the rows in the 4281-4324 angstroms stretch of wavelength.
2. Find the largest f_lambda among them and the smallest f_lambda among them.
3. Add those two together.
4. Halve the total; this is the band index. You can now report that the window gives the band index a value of 12.8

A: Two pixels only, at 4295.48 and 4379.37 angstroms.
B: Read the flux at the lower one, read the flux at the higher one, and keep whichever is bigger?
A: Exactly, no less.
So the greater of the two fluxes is 14.5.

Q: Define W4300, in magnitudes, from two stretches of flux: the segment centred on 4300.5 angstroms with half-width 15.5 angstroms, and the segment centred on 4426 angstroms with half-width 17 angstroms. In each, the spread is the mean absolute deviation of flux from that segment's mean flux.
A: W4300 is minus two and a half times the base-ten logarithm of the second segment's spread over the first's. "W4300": 0.62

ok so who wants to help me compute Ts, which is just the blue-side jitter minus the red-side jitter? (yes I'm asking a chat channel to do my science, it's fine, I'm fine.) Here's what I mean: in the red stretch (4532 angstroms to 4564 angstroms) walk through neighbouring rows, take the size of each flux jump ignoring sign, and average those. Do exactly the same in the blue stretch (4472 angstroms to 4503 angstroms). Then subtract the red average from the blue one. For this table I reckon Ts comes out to 0.21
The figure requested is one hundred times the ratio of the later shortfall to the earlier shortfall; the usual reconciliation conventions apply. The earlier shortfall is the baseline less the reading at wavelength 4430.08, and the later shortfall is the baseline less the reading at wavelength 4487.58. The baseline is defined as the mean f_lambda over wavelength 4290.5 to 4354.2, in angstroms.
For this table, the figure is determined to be 129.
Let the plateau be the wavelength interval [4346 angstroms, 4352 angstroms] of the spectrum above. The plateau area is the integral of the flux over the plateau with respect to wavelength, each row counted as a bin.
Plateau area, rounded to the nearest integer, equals 103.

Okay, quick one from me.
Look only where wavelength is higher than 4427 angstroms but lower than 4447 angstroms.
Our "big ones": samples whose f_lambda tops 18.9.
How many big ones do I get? 5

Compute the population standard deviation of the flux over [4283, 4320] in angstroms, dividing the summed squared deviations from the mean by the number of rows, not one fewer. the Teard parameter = 2.40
